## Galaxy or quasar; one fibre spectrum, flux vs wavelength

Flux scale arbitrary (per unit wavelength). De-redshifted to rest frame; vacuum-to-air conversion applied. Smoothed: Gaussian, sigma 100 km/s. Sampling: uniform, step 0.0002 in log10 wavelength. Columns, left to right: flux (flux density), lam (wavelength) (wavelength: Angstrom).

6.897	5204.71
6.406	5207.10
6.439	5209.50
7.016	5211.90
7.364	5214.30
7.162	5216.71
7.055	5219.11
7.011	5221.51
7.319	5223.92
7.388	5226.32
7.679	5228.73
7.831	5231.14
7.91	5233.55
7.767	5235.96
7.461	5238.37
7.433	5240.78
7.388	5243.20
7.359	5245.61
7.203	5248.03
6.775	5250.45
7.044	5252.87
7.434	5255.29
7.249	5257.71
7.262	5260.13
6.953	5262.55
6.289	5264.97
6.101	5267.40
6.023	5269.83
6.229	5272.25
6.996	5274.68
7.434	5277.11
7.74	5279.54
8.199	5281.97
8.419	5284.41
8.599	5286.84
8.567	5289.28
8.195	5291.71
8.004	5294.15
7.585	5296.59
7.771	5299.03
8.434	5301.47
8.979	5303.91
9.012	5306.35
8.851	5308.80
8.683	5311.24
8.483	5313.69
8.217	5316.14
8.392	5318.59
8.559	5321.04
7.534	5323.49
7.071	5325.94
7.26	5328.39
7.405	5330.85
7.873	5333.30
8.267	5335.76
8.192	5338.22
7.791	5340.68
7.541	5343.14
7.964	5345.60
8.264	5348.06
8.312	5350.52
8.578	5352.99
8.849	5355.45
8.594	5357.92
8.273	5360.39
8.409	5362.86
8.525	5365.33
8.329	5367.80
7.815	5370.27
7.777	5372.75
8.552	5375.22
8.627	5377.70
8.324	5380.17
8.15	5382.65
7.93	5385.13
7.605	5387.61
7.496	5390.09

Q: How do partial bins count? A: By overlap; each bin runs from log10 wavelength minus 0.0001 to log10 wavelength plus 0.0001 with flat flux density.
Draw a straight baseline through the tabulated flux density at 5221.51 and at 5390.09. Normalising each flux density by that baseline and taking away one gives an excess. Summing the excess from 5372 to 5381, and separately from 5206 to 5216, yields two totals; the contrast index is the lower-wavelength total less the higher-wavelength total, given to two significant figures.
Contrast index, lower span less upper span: -0.56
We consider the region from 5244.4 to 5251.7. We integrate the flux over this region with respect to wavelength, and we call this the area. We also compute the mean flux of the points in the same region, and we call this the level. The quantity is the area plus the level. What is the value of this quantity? 59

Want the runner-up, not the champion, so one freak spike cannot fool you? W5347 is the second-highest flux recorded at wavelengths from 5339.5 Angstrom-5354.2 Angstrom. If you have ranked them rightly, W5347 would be 8.312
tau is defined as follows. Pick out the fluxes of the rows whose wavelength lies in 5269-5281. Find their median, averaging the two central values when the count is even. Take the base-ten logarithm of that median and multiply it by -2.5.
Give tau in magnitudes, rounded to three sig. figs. -2.11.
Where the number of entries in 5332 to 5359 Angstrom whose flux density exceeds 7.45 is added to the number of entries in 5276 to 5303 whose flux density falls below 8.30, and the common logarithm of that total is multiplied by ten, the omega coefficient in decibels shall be 12.6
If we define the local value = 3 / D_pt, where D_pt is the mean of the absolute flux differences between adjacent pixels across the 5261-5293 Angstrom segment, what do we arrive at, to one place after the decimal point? 9.2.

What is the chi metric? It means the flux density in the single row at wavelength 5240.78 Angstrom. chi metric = 7.433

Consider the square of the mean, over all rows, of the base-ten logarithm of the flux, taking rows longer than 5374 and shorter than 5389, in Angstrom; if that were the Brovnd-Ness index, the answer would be 0.834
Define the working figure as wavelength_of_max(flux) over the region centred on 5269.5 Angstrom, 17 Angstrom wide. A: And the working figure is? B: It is 5277.11 Angstrom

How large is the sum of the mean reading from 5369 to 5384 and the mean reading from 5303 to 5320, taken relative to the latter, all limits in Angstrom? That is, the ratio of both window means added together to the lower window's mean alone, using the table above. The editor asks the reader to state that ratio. 1.95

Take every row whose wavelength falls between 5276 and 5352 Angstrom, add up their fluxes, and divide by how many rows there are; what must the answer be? 8.1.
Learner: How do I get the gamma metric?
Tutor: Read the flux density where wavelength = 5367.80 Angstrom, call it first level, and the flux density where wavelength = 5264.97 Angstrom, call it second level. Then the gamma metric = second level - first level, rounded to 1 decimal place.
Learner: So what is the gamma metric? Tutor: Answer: -2.0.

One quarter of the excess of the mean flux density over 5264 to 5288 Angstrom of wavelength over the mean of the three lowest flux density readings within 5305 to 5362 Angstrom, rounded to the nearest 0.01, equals -0.01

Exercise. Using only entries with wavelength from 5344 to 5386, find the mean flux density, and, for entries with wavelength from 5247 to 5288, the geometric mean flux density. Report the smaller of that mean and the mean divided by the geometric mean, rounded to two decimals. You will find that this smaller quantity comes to 1.16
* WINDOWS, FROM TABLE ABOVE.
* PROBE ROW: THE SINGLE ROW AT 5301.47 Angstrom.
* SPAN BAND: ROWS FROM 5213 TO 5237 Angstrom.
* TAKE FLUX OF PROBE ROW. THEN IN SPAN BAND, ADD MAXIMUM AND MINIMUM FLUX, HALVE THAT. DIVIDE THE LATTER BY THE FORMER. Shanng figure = 0.88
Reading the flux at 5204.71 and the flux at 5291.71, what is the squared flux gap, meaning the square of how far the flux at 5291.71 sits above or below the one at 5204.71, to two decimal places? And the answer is 1.68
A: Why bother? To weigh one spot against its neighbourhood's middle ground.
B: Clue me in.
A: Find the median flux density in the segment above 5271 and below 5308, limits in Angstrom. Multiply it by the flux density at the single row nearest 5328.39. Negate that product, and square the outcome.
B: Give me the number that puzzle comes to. 3540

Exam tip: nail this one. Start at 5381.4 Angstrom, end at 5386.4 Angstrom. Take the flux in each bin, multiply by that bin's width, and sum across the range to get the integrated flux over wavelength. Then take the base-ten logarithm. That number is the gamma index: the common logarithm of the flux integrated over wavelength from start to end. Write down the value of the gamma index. 1.60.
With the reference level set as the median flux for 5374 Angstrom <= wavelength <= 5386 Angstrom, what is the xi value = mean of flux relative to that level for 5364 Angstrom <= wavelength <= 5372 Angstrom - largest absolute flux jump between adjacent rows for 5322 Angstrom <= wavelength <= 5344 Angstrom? 0.52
